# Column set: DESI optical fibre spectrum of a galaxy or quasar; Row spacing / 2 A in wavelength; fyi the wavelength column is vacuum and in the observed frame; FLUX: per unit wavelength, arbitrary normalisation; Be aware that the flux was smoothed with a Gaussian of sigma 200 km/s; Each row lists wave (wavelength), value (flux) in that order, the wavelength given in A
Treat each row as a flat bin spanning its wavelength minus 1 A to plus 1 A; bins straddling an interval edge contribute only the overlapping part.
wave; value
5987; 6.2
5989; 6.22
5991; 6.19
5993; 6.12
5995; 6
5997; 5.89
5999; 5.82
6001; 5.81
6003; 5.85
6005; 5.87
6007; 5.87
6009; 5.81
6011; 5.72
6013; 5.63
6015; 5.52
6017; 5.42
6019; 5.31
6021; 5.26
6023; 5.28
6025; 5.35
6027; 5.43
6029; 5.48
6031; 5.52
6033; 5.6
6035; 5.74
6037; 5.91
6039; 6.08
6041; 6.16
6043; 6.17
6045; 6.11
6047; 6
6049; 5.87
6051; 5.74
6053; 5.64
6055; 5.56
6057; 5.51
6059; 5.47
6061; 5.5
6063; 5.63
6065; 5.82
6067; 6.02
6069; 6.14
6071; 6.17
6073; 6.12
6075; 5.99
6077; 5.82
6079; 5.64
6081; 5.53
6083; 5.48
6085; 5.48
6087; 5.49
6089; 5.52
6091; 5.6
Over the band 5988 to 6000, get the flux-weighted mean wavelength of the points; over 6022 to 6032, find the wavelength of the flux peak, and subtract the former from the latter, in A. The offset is 37.1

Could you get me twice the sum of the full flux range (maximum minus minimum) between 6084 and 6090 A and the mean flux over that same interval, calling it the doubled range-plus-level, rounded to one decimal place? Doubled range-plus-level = 11.1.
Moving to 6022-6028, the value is 11.0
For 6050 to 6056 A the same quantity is 11.7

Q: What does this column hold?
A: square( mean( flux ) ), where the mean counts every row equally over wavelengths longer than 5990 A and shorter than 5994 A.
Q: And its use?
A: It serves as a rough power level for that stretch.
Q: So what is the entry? 37.9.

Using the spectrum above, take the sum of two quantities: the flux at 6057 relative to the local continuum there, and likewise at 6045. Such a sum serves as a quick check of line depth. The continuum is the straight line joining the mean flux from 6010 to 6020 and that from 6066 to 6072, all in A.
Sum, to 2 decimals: 1.97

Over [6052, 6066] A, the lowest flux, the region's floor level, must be 5.47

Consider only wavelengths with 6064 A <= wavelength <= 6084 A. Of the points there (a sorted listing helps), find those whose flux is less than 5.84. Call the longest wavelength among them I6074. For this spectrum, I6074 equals 6083 A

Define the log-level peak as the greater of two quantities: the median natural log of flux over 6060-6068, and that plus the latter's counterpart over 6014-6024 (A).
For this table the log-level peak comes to 3.41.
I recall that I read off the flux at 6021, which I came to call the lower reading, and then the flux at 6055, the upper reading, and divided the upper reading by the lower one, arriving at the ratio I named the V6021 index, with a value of 1.06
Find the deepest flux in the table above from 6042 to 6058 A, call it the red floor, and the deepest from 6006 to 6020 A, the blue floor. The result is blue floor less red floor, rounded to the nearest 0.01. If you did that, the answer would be -0.20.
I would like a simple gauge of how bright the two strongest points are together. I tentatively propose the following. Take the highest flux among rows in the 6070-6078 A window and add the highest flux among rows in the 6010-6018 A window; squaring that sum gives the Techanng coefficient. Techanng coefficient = 141.4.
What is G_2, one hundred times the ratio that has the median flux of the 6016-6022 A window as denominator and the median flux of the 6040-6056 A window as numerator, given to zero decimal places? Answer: 112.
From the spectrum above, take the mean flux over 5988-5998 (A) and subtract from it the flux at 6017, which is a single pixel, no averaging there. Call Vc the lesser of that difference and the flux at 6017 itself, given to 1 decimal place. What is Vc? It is 0.7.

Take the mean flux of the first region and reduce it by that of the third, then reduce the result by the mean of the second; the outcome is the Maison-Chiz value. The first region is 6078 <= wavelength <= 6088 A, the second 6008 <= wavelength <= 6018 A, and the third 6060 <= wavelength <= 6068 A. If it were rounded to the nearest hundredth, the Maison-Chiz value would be -5.84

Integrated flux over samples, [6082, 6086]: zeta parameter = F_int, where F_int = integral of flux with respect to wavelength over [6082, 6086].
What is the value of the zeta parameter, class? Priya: 22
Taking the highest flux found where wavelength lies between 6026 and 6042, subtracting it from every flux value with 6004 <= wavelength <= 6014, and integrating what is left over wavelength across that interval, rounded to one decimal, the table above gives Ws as -3.8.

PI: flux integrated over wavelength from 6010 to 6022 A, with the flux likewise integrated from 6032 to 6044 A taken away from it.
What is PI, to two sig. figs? -5.6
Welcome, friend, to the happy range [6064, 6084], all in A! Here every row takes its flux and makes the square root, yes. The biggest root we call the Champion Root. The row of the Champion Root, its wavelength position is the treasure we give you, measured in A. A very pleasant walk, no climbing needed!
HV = 6071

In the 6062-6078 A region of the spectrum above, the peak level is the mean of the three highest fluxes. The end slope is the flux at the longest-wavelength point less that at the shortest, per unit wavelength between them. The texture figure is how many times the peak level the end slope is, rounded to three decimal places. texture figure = 0.002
